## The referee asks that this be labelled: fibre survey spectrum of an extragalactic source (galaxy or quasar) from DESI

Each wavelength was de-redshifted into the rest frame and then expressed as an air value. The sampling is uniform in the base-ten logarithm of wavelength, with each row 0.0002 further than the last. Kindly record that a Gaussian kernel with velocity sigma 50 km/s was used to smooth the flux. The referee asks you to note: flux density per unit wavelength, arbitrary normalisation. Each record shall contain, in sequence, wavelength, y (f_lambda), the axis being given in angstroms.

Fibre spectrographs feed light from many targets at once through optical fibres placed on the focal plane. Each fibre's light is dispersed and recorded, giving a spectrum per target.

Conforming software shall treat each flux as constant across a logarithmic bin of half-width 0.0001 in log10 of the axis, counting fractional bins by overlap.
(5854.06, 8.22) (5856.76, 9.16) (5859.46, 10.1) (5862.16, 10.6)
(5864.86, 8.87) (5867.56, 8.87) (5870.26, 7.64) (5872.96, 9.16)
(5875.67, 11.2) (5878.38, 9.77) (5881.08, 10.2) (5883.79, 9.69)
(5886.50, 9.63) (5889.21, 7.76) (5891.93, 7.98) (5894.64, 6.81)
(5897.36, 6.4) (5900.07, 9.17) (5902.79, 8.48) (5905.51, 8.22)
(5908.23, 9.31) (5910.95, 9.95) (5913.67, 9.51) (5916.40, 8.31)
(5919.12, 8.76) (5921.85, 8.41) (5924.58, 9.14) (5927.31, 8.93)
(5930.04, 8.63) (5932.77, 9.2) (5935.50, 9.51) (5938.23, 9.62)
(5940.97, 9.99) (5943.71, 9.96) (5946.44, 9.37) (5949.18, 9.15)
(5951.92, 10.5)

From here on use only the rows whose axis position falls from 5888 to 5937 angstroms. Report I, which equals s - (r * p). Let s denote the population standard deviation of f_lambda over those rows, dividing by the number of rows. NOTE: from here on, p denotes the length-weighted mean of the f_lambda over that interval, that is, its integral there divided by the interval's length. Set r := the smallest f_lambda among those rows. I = -54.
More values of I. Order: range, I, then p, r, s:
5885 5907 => -51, 8.1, 6.4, 1.02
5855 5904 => -56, 9.0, 6.4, 1.24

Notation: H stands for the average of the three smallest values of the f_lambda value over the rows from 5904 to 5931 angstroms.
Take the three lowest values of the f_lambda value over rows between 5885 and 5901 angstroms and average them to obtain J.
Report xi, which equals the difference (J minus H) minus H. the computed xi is -9.6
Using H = 8.31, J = 7.0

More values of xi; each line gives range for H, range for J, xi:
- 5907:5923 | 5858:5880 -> -8.5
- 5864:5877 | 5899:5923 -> -8.6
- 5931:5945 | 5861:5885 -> -10.4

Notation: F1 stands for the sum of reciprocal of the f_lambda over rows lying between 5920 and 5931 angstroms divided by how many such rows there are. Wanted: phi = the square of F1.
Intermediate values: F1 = 0.114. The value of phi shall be 0.0130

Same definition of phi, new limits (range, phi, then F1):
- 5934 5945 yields 0.0105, 0.102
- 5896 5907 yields 0.0159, 0.126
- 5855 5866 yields 0.0108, 0.104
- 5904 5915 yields 0.0118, 0.109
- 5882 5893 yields 0.0133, 0.115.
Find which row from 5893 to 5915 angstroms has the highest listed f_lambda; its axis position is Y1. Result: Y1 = 5910.95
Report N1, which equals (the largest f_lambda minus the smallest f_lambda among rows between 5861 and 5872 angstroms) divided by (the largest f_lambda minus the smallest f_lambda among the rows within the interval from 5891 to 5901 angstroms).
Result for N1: 1.1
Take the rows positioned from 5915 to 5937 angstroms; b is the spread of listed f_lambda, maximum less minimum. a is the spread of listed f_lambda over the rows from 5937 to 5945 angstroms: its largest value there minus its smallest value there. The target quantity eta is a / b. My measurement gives 0.3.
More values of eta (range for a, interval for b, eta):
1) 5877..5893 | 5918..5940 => 2.0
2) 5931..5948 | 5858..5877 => 0.2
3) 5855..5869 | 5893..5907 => 0.6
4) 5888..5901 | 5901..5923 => 1.6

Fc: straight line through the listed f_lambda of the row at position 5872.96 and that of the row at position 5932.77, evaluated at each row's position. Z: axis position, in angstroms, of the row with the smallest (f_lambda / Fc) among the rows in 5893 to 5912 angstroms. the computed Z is 5897.36 angstroms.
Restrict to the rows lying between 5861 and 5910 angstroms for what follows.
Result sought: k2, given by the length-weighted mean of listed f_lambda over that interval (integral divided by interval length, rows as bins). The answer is 8.88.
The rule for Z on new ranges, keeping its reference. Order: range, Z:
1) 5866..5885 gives 5870.26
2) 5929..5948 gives 5930.04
